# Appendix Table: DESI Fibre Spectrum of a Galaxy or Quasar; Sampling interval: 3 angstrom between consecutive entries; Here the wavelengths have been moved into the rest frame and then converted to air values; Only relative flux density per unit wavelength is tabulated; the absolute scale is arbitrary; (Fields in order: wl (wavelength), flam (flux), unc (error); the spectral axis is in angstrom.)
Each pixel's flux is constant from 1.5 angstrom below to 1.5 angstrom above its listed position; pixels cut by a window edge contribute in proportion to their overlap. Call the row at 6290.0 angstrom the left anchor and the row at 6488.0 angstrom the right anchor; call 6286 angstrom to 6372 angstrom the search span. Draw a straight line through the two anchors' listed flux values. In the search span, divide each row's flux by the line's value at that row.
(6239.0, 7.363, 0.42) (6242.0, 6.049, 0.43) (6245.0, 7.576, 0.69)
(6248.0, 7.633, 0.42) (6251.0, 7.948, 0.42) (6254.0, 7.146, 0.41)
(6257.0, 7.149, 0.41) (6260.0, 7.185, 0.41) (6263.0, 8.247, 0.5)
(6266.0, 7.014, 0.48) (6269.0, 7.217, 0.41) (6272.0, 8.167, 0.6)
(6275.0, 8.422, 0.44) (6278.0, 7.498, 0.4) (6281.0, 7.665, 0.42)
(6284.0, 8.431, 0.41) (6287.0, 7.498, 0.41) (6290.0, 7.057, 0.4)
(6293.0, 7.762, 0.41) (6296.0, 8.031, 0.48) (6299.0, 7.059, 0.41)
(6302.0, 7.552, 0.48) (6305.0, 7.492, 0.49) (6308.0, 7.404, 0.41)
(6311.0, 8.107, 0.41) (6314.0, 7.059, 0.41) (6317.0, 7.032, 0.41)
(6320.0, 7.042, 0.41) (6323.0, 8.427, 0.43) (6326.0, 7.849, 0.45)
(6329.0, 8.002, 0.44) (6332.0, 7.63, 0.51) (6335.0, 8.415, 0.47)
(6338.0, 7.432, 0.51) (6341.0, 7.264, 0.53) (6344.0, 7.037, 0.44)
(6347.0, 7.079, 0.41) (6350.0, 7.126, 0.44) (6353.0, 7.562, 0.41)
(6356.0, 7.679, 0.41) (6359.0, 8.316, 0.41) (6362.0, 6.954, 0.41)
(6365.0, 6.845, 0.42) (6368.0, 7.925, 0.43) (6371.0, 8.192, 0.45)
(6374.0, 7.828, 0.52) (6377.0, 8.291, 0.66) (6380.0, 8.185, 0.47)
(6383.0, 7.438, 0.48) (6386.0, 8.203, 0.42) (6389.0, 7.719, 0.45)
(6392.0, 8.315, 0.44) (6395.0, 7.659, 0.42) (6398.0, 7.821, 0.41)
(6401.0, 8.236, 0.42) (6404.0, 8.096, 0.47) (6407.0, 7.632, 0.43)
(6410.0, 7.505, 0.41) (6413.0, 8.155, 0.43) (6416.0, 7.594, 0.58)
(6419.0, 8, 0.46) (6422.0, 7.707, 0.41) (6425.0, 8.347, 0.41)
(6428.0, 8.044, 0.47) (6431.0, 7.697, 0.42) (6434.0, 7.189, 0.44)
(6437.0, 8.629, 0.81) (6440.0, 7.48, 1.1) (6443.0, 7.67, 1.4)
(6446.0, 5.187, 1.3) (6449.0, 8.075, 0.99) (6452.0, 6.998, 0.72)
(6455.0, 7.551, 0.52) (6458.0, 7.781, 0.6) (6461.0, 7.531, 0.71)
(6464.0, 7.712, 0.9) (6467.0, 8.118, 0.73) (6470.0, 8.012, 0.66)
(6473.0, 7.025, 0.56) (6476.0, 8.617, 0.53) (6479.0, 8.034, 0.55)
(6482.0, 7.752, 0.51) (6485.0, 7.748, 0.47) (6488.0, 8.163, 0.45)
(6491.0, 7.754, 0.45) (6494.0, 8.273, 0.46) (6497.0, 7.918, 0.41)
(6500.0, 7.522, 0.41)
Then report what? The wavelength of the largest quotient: 6323.0 angstrom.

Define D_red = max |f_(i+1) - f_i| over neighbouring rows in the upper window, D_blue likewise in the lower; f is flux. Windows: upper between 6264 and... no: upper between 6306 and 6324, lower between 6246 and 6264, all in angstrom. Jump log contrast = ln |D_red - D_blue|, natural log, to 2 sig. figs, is -1.1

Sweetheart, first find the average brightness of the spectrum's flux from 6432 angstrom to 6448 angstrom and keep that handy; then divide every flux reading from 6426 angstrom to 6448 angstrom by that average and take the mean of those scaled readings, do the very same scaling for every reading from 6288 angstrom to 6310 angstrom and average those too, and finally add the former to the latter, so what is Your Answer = 2.06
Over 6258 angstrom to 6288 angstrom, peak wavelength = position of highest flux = 6284.0 angstrom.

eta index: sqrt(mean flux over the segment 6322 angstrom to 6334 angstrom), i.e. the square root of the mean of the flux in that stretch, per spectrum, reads 2.824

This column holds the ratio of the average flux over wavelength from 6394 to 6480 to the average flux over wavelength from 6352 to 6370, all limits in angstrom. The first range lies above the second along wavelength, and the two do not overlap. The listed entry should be 1.02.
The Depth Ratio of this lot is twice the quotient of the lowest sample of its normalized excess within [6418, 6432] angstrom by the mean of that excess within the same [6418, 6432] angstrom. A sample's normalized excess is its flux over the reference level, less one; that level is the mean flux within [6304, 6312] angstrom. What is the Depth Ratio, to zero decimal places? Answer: 0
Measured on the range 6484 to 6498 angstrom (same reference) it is 1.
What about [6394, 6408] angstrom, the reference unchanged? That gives 0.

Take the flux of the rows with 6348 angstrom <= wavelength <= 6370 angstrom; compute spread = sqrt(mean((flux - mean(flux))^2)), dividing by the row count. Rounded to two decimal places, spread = 0.50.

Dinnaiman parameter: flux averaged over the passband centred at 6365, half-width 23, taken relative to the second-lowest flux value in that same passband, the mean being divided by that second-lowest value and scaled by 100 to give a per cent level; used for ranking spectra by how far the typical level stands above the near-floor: 110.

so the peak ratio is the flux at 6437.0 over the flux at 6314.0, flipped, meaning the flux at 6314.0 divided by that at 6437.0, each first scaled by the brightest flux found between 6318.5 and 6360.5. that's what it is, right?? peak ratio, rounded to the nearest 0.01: 0.82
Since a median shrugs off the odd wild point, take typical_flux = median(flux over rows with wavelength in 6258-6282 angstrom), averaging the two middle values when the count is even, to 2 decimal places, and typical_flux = 7.58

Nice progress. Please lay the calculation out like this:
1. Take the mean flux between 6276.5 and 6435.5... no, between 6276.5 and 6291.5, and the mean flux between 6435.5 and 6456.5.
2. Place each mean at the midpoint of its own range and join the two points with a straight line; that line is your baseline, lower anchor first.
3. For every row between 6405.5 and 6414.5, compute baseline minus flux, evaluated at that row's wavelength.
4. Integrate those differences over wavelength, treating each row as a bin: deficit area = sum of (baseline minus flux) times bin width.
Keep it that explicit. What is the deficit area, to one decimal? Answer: -3.0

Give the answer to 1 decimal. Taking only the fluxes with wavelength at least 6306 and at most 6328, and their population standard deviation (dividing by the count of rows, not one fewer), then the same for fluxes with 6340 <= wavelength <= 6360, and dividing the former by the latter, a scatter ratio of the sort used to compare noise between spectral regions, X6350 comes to 1.2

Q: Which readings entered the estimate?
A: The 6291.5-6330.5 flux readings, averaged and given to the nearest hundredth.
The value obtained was 7.60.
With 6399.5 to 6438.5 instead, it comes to 7.91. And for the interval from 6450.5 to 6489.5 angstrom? 7.77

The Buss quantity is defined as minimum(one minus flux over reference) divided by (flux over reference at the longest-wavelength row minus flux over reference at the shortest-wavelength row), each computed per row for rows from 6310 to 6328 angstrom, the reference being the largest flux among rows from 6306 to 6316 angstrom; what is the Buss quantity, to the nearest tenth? 1.2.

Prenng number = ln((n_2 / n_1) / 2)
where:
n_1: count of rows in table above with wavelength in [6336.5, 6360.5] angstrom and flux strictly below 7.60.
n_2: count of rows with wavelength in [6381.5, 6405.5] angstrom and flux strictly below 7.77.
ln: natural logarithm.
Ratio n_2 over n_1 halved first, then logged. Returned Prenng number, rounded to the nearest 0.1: -1.4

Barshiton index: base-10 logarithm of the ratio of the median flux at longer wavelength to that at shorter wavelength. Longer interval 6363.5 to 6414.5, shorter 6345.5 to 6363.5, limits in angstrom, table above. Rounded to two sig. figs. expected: 0.033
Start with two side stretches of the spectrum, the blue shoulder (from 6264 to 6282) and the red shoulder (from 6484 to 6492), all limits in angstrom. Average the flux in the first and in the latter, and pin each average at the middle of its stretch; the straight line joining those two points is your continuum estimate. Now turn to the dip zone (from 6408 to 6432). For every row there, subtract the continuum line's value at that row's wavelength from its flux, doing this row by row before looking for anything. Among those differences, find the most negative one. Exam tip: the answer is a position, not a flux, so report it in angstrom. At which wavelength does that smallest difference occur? 6410.0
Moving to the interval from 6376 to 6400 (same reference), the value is 6383.0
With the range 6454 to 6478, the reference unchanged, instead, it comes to 6473.0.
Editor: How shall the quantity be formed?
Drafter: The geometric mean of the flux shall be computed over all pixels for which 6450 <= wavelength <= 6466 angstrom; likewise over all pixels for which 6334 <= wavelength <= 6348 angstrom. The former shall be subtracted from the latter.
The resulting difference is -0.1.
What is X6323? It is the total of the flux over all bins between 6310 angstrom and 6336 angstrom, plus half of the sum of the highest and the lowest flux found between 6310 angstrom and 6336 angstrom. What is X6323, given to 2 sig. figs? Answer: 77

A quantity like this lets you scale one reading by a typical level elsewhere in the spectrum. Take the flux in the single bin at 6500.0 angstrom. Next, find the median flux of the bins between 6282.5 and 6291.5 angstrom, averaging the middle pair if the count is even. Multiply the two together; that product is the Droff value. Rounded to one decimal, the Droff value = 56.4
